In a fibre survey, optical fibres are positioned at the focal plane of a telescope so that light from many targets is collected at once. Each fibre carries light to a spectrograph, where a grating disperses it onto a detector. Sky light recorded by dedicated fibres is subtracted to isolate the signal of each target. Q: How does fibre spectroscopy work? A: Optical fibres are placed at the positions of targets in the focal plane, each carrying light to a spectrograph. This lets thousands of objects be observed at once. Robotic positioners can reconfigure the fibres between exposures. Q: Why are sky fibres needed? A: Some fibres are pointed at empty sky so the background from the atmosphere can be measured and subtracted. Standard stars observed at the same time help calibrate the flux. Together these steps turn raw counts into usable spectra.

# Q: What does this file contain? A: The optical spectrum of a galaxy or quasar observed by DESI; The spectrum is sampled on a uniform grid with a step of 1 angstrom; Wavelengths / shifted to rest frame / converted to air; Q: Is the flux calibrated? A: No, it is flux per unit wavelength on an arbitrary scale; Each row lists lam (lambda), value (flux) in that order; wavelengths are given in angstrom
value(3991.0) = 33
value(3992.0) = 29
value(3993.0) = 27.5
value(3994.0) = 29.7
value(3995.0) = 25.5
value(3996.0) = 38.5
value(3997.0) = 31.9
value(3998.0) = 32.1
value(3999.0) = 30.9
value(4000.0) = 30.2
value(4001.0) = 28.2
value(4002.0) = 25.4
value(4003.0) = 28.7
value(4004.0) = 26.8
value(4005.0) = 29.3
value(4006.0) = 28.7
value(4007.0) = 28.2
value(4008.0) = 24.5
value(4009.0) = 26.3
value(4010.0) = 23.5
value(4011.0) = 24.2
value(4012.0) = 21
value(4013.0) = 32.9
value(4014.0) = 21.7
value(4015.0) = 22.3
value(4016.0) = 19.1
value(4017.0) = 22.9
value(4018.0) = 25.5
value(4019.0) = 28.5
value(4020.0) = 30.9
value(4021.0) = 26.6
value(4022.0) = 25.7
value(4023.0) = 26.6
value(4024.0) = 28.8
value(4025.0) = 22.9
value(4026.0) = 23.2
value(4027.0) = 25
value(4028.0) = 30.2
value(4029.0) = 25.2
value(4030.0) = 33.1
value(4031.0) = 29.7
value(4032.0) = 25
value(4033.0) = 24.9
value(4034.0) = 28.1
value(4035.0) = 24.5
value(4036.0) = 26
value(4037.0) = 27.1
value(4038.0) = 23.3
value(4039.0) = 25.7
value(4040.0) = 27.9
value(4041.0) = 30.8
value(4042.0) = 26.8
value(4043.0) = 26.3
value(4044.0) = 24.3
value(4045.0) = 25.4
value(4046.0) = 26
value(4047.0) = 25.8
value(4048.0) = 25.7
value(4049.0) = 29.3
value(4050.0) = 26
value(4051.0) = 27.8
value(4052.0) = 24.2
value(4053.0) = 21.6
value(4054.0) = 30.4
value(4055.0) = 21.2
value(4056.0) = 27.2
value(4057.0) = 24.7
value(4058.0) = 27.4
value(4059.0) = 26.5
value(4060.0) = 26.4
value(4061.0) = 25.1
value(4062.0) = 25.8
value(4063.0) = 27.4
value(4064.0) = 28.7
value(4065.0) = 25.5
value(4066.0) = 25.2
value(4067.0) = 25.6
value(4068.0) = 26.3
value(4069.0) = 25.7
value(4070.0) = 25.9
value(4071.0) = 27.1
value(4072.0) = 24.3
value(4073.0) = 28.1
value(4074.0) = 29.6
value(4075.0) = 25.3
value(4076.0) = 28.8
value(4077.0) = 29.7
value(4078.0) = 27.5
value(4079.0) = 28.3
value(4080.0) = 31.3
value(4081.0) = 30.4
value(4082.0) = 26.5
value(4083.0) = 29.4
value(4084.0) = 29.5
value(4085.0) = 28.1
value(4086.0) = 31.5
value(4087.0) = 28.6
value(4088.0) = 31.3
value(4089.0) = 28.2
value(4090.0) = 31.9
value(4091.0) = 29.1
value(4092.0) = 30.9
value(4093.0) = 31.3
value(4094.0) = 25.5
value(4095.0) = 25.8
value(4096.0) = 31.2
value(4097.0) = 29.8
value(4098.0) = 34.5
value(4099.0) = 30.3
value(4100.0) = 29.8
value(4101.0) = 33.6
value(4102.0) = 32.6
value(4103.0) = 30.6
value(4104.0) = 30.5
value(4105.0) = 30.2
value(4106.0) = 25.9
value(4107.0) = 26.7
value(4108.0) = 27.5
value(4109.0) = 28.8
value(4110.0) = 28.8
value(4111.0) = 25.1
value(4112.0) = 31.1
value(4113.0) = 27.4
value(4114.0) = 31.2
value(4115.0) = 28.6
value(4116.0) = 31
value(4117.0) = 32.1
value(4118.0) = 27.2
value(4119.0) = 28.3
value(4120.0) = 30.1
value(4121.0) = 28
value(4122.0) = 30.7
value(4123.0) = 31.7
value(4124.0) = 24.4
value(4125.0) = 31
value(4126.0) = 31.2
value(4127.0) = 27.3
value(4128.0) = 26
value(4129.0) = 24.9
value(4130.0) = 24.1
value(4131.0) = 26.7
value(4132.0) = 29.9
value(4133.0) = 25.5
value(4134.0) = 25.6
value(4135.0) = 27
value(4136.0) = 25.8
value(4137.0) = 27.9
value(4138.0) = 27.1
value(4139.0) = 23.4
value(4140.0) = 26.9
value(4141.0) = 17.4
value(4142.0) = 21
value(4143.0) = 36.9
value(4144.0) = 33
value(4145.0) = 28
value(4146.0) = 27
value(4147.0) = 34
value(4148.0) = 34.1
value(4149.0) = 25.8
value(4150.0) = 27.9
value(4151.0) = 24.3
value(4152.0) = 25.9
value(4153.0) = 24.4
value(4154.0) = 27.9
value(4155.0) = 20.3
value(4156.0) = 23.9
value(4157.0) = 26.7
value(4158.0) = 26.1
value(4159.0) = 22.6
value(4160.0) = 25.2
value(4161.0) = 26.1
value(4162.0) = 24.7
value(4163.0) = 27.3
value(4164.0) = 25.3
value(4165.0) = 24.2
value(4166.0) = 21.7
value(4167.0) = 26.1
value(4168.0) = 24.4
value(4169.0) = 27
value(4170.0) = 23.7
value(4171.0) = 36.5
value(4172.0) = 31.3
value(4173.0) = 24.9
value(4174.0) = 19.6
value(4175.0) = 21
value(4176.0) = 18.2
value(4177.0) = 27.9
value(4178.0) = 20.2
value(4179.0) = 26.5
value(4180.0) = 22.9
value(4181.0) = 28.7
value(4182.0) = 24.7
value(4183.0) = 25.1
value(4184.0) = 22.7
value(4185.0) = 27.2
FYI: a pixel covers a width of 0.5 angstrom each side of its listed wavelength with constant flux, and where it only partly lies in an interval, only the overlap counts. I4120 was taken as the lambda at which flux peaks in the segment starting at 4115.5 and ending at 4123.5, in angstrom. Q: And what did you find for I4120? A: 4117.0 angstrom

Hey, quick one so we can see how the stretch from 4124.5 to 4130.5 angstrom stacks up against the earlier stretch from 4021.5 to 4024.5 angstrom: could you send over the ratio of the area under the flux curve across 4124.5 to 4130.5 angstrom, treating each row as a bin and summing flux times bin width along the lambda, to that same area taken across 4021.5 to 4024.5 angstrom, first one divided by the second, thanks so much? 2.0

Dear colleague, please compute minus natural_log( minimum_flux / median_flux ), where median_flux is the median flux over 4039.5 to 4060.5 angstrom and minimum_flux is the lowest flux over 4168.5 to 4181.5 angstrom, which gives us 0.37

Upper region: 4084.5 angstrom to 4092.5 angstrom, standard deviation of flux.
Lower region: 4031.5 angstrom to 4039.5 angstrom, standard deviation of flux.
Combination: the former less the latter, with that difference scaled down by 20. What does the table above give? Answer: 0.004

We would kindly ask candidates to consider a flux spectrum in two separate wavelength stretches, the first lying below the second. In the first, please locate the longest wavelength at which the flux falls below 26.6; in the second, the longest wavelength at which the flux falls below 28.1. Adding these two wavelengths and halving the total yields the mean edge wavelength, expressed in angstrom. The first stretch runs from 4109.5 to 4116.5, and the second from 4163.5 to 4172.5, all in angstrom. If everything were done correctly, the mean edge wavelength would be 4140.5 angstrom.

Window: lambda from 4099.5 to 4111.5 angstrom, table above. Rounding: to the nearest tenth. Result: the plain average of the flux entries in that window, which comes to 29.2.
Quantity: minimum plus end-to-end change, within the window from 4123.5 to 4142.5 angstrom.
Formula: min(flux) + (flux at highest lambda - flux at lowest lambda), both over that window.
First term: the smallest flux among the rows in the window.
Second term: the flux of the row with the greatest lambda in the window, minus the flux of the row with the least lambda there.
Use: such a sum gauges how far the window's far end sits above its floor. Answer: 14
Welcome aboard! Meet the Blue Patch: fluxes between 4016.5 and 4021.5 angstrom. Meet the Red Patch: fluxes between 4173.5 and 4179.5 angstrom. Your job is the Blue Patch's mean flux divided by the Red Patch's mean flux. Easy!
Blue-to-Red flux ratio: 1.21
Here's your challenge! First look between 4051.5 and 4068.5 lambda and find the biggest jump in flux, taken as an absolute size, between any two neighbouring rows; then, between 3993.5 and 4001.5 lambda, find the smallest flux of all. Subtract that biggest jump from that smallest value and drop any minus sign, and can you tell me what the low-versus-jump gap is 16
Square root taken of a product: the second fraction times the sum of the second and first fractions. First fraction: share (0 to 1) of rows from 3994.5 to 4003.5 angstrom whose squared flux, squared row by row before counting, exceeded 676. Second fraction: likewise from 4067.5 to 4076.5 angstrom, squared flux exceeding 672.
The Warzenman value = 0.86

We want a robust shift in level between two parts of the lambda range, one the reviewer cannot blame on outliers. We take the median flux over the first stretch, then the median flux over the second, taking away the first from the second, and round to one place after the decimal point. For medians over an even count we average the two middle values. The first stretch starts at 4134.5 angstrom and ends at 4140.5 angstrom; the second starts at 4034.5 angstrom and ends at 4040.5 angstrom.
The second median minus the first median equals -1.1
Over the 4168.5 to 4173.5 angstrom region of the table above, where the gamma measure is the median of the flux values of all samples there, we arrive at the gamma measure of 27.0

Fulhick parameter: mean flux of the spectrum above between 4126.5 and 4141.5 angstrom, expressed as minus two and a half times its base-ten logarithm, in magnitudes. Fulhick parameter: -3.52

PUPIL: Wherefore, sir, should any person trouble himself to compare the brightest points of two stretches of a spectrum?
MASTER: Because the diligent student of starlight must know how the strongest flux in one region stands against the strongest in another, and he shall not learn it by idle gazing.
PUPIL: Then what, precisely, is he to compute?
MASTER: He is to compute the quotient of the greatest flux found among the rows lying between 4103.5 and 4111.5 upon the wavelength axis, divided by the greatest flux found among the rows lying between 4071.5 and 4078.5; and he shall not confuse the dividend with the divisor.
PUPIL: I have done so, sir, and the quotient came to 1.03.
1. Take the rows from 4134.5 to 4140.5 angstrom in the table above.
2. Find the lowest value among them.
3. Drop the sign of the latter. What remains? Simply 23.4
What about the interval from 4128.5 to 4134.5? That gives 24.1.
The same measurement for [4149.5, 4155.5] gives 20.3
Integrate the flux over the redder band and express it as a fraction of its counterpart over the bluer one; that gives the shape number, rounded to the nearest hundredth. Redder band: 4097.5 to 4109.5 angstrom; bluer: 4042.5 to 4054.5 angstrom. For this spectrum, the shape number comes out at 1.15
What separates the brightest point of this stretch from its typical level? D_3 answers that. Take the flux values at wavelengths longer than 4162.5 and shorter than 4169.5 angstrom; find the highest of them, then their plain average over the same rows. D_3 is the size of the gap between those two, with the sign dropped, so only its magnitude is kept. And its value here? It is 2.2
